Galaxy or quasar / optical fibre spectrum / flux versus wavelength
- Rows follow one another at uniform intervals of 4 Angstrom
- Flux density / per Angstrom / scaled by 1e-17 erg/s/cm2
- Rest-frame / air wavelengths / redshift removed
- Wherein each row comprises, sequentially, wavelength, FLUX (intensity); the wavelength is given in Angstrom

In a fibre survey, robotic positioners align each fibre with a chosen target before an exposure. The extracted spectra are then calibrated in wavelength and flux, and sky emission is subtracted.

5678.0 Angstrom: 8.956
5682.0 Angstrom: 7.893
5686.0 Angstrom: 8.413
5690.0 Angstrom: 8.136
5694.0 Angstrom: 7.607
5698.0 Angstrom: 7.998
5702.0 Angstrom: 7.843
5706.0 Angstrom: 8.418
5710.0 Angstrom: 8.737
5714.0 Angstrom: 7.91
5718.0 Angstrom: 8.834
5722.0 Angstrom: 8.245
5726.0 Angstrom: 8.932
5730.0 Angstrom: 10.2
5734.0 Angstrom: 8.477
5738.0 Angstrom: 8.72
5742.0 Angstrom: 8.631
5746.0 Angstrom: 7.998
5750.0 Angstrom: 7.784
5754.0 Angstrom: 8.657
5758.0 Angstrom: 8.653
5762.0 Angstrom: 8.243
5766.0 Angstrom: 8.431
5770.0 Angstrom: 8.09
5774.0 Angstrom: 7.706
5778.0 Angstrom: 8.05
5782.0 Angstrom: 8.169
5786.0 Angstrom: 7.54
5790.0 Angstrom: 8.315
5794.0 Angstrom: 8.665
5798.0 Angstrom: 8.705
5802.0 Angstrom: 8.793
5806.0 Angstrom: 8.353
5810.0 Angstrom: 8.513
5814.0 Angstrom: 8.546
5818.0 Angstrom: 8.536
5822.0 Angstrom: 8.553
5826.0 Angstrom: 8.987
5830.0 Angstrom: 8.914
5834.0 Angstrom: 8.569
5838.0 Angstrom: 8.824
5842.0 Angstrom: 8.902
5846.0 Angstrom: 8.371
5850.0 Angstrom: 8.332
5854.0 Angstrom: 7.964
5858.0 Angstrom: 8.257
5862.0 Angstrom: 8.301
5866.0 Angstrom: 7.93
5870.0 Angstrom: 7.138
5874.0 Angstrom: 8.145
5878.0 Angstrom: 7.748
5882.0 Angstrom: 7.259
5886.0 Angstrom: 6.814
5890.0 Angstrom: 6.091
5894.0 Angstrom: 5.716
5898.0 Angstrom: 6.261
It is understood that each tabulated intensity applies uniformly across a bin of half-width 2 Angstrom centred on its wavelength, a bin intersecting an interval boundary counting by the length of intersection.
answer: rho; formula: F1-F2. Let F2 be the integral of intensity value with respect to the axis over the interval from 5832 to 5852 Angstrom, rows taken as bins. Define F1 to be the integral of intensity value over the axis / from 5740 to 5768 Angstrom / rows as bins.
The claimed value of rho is 62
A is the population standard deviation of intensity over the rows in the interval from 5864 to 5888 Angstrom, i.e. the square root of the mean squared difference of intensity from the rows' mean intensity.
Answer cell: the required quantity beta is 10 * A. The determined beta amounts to 5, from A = 0.47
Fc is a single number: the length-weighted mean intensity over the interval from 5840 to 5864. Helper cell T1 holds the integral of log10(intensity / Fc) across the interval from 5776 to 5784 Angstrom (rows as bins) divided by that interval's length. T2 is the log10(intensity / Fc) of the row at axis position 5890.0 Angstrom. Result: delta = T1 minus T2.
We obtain 0.124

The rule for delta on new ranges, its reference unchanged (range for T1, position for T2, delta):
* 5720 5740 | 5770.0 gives 0.041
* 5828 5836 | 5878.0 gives 0.052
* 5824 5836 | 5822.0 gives 0.013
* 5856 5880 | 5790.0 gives -0.022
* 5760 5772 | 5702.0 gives 0.022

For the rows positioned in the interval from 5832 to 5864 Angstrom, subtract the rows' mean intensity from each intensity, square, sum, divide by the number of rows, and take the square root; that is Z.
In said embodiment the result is 0.29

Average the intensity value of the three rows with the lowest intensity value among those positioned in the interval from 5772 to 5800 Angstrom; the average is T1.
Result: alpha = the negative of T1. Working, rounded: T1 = 7.77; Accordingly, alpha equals -7.8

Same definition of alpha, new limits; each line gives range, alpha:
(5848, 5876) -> -7.7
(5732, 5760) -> -8.1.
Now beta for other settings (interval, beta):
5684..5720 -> 4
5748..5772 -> 3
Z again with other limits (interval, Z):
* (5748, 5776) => 0.36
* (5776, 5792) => 0.29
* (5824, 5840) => 0.16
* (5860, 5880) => 0.40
